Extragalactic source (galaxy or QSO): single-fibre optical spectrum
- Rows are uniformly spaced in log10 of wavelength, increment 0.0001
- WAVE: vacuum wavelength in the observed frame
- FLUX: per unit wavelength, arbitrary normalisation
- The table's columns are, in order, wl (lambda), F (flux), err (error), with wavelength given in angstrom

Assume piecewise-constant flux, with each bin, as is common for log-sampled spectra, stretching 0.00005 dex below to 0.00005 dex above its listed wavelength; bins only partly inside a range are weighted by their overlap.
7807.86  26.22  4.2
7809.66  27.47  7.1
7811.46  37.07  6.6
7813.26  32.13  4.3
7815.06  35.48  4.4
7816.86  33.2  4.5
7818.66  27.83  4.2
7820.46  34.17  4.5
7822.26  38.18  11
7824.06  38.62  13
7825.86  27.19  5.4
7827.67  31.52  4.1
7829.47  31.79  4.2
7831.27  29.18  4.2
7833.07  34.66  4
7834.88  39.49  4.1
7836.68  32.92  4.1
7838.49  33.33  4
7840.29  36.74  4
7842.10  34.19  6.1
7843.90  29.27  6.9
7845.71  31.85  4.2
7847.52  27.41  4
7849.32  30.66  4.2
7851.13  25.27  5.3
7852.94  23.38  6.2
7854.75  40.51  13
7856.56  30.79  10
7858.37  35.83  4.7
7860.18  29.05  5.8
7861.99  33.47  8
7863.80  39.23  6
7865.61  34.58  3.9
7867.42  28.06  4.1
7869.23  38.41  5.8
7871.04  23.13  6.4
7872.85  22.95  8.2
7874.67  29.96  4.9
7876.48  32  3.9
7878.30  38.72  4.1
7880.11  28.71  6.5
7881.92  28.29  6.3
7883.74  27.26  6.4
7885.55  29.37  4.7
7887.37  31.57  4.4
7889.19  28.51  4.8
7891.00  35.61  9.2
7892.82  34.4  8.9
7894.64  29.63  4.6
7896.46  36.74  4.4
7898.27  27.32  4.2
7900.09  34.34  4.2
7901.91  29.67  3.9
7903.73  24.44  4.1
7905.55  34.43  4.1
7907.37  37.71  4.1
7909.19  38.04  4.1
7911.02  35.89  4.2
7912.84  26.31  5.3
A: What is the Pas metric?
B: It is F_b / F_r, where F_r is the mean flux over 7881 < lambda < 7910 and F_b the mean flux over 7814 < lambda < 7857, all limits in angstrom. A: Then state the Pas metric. 1.02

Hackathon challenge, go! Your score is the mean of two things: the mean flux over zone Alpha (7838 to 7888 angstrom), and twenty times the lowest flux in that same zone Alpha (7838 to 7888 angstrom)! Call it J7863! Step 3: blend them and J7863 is 245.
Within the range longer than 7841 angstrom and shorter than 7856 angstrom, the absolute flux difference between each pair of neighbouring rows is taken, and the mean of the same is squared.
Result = 32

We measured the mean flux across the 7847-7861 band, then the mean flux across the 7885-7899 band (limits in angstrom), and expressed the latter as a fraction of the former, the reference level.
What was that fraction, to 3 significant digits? 1.04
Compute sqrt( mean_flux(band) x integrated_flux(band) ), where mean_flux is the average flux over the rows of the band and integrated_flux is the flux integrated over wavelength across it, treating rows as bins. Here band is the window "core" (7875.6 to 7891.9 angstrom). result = 126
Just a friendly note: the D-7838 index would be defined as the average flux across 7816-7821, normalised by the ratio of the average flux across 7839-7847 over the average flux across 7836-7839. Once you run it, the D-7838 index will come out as 31.8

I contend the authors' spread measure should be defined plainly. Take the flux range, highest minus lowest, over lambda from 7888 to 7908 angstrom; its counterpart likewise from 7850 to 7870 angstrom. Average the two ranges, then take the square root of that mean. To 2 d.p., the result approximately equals 3.90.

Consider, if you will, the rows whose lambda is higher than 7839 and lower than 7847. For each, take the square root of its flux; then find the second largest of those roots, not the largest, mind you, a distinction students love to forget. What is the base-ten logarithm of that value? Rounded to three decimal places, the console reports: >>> 0.767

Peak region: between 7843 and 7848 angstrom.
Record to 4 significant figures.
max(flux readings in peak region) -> 31.85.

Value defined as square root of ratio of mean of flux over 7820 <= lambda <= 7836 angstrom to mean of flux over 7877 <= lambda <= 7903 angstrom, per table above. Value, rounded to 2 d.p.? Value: 1.04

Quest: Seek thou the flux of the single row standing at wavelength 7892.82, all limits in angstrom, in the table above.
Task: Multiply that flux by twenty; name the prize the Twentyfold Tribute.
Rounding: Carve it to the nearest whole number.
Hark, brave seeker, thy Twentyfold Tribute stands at 688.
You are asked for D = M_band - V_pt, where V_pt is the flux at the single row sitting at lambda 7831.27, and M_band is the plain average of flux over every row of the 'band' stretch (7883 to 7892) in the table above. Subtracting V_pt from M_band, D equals 1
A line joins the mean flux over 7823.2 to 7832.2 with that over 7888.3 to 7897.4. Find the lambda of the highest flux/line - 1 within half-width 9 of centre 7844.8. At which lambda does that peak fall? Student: 7840.29 angstrom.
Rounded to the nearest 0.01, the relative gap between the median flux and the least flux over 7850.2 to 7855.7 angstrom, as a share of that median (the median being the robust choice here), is 0.07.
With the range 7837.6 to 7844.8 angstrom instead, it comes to 0.13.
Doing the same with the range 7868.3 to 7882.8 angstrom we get 0.22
